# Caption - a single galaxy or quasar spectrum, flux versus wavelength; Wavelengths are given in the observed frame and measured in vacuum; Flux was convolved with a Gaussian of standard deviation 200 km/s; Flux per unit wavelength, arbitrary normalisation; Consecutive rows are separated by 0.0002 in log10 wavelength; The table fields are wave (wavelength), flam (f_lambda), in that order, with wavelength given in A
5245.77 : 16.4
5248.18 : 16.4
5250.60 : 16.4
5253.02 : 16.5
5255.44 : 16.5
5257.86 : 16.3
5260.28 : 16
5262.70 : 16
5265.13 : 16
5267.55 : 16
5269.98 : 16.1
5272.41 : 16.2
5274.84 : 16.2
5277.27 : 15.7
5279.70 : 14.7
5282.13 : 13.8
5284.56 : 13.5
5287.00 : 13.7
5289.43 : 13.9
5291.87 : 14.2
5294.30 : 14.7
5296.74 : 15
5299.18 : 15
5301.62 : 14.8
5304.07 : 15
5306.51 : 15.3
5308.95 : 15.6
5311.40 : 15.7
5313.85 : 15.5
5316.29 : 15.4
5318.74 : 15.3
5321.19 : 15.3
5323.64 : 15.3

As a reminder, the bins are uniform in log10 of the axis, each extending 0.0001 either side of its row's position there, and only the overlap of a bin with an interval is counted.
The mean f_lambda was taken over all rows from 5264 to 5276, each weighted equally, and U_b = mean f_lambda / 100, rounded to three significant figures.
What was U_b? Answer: 0.161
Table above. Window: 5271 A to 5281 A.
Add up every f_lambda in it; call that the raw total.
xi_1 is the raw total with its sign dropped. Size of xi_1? 63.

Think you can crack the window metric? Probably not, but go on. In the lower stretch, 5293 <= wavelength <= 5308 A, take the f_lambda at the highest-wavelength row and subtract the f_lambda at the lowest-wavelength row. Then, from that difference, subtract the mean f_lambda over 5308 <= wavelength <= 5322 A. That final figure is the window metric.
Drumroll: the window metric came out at -14.9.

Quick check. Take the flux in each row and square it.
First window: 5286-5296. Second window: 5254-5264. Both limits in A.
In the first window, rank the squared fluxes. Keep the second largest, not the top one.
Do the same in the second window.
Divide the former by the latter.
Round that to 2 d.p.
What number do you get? 0.76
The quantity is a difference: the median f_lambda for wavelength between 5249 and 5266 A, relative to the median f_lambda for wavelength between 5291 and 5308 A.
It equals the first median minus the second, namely 1.3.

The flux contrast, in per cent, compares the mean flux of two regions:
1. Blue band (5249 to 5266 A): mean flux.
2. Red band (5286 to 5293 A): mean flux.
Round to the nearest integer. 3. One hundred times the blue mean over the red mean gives 117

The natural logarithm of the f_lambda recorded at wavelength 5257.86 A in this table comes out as 2.79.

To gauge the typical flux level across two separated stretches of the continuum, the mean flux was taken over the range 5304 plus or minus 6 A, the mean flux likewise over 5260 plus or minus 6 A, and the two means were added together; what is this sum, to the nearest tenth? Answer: 31.3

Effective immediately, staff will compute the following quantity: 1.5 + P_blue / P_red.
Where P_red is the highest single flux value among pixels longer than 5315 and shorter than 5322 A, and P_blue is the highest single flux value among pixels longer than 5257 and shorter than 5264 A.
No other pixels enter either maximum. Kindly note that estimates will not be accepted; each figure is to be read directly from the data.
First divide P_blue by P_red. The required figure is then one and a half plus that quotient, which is 2.56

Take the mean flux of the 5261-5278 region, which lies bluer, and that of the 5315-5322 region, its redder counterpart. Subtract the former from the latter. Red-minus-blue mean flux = -0.7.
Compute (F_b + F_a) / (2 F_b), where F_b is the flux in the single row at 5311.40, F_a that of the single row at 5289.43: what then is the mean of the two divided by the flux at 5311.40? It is 0.943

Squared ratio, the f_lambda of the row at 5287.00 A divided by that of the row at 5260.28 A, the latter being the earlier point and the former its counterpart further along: 0.73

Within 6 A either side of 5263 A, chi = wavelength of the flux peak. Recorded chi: 5257.86 A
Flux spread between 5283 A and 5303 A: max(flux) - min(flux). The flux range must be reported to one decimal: 1.5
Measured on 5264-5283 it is 2.4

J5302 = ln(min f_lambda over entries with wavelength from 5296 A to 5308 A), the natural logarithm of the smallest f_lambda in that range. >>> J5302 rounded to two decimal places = 2.69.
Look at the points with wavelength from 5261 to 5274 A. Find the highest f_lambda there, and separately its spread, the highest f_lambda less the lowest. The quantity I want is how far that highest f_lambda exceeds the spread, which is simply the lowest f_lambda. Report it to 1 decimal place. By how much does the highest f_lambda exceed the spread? 16.0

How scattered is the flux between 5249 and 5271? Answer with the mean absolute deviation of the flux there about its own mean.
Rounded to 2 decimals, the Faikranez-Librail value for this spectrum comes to 0.20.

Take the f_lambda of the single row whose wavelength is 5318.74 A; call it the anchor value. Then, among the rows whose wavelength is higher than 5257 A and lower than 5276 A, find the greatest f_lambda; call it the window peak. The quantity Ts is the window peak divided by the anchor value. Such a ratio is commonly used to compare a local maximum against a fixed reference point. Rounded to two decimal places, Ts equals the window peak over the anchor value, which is 1.07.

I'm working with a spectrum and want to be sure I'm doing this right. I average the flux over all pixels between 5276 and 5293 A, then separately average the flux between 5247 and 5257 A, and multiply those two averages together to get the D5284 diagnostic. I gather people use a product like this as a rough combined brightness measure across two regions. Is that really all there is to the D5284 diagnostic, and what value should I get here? 234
